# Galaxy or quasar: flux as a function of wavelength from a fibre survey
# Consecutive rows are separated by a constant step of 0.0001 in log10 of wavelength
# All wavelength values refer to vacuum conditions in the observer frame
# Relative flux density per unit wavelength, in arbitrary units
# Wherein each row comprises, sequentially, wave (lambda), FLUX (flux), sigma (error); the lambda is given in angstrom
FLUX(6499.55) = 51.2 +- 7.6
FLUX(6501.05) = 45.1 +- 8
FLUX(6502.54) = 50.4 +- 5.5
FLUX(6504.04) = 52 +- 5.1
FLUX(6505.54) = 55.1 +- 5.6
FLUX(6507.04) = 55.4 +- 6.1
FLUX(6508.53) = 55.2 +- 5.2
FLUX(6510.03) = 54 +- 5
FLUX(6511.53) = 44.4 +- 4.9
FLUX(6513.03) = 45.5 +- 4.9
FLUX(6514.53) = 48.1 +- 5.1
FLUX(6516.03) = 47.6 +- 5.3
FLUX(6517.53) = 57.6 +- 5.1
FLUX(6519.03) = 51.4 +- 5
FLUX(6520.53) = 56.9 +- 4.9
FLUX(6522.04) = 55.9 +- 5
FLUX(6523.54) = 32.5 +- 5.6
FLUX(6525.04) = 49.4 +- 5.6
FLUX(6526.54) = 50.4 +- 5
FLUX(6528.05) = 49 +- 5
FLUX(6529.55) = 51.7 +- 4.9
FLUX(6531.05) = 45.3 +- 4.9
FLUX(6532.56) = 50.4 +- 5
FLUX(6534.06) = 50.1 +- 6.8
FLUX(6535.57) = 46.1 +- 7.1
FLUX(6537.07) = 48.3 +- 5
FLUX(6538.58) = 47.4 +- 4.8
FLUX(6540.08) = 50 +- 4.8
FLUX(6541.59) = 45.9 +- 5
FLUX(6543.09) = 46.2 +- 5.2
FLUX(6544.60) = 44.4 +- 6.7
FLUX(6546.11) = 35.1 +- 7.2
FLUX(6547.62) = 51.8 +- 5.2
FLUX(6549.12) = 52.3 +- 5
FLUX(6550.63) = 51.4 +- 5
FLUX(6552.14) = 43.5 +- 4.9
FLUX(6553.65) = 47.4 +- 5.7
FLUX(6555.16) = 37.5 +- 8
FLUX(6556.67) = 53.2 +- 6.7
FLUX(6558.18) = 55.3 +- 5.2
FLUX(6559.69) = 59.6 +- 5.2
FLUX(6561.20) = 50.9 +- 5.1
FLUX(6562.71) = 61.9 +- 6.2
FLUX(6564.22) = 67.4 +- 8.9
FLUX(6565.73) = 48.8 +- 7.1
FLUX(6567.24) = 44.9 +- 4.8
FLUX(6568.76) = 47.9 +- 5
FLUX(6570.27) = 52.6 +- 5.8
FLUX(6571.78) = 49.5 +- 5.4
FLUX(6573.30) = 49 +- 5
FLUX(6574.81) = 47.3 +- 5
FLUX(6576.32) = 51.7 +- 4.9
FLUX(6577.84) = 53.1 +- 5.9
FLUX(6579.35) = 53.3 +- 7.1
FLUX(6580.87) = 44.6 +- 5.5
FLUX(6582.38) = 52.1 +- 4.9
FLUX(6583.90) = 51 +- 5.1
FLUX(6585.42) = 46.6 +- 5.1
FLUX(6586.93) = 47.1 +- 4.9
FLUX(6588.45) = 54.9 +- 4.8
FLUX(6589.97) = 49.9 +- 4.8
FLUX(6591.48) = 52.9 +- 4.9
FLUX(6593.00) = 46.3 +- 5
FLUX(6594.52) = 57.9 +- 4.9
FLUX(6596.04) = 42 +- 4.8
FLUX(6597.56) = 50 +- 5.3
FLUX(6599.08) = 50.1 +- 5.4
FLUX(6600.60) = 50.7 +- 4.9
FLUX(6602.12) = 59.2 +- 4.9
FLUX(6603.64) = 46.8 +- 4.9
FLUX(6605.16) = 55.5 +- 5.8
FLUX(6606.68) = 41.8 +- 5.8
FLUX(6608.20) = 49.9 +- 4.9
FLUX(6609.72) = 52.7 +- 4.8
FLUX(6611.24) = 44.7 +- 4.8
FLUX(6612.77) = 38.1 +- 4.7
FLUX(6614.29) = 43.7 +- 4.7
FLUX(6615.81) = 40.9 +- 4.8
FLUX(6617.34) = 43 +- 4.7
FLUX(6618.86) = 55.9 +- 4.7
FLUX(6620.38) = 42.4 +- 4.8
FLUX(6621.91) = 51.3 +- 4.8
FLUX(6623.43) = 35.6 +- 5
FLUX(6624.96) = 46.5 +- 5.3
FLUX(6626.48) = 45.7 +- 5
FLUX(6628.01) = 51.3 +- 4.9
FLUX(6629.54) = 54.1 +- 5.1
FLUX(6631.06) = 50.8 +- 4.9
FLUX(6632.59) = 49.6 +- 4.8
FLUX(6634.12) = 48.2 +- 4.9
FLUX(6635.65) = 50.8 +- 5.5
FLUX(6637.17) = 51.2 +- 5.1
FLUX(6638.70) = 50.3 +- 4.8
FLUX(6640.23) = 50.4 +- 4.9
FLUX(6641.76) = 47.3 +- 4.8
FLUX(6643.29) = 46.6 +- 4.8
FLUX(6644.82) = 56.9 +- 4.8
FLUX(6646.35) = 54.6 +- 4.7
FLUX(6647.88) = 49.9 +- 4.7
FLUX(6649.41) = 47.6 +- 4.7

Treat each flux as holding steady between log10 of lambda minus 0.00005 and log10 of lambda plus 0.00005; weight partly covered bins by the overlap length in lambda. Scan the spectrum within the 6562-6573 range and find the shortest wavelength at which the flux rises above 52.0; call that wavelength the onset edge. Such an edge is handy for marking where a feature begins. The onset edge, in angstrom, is 6562.71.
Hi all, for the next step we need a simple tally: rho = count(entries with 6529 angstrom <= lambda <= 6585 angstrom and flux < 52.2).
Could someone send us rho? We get 28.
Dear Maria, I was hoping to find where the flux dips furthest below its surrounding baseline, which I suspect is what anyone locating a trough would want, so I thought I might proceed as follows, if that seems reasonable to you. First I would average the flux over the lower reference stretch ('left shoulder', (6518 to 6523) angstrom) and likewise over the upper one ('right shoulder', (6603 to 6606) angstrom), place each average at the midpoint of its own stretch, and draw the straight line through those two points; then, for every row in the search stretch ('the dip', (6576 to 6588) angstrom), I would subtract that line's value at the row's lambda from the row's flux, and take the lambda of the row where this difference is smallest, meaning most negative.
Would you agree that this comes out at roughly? 6580.87 angstrom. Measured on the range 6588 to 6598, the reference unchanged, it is 6596.04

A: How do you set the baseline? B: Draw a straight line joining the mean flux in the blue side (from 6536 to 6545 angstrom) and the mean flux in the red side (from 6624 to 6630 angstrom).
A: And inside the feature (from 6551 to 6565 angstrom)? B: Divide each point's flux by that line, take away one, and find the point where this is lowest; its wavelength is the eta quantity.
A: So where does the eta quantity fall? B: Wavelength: 6555.16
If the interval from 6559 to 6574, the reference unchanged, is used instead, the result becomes 6567.24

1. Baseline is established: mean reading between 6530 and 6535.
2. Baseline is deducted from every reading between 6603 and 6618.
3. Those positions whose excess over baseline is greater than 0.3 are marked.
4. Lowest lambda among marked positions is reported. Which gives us 6605.16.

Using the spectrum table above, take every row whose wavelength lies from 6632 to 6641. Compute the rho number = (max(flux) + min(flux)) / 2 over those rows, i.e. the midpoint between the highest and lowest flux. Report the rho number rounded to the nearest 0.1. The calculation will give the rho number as 49.7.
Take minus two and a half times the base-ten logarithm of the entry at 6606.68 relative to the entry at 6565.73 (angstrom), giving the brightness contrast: 0.17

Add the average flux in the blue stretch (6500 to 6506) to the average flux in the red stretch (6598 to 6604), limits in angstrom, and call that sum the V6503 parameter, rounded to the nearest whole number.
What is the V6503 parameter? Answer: 102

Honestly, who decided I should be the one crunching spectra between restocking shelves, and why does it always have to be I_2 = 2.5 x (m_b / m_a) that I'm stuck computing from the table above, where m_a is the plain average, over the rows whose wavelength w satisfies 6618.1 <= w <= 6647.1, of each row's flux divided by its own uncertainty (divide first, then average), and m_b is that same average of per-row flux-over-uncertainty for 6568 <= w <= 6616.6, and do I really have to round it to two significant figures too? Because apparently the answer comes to 2.4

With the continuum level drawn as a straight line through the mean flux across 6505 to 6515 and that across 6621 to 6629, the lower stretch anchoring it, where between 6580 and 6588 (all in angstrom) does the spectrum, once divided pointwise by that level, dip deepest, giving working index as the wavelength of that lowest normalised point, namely 6580.87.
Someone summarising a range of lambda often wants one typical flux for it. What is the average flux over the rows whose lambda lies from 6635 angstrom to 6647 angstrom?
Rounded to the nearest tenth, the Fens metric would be 51.0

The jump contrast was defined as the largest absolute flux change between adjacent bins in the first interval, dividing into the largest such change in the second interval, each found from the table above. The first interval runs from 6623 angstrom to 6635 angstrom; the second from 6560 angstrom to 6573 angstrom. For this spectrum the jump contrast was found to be 1.7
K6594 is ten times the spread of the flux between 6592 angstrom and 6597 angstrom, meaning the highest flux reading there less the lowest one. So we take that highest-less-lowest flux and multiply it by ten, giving 159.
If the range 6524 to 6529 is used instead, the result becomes 14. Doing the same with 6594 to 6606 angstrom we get 172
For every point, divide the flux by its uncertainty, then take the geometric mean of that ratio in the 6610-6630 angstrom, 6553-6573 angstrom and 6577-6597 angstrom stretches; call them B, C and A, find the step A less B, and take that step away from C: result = 8.3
